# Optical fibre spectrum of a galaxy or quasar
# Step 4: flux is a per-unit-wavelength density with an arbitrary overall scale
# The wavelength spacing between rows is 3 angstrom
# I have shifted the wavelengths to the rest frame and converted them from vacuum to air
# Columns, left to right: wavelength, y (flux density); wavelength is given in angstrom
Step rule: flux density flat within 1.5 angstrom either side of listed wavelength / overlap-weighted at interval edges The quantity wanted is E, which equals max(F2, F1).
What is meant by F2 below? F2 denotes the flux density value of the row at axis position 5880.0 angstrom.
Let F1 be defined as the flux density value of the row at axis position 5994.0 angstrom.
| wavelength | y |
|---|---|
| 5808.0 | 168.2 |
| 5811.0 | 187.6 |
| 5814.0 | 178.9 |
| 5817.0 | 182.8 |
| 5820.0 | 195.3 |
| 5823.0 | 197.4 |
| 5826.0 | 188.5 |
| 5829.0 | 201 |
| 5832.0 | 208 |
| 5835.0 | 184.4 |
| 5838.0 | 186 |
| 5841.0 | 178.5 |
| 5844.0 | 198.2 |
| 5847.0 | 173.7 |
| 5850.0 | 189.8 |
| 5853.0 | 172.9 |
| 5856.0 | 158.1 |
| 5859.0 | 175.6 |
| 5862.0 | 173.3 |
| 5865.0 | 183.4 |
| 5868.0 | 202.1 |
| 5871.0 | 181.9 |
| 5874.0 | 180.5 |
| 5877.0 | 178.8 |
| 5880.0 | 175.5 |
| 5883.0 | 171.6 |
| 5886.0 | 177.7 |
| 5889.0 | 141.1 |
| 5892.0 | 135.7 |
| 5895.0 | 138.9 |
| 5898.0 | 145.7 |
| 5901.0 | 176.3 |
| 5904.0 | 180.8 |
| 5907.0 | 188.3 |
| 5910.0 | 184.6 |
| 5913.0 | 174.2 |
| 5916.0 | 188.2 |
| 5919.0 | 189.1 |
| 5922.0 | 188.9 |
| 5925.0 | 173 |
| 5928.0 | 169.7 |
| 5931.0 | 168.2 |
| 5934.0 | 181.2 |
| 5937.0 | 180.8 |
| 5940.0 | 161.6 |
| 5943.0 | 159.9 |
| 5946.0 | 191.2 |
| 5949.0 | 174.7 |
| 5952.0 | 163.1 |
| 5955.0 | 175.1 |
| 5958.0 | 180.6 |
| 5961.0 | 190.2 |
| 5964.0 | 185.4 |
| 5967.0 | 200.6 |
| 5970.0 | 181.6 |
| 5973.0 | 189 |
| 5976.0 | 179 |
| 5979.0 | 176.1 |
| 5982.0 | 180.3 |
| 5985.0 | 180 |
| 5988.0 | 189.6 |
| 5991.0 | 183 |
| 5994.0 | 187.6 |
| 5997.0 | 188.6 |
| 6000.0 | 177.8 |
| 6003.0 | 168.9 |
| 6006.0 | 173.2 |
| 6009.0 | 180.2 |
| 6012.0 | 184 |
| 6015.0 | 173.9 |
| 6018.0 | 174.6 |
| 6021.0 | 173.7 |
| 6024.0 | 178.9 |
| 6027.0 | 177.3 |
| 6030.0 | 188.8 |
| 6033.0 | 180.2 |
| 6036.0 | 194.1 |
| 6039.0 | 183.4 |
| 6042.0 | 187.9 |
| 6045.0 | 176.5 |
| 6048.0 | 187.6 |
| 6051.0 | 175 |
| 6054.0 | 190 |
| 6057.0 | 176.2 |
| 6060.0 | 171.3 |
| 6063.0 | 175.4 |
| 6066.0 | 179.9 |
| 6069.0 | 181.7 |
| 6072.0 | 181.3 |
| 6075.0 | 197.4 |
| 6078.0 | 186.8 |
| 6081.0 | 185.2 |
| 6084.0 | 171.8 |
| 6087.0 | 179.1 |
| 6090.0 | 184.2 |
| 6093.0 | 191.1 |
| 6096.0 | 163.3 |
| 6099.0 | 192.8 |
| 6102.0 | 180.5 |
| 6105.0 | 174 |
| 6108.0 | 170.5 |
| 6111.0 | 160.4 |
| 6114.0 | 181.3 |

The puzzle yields 188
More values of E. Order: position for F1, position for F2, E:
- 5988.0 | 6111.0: 190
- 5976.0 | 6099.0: 193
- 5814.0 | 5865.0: 183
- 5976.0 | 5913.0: 179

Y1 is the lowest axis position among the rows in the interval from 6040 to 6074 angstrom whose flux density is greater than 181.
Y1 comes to 6042.0 angstrom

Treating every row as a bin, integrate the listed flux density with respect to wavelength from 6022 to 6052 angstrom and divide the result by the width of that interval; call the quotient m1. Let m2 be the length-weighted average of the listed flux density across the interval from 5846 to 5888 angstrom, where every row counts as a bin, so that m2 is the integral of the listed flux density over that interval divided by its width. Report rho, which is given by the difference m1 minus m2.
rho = 5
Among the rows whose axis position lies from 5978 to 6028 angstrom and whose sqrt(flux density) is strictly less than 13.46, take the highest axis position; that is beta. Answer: 6027.0 angstrom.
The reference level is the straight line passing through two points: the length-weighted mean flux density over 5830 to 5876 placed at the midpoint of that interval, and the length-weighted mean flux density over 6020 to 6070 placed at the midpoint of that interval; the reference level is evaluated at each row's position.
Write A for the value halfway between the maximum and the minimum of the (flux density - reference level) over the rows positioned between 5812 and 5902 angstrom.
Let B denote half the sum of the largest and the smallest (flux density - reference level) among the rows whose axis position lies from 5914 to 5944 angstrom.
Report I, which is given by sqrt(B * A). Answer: 9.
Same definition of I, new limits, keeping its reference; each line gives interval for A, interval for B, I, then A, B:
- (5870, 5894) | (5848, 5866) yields 15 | -24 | -9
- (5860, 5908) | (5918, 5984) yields 5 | -14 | -2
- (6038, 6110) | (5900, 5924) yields 1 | 0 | -1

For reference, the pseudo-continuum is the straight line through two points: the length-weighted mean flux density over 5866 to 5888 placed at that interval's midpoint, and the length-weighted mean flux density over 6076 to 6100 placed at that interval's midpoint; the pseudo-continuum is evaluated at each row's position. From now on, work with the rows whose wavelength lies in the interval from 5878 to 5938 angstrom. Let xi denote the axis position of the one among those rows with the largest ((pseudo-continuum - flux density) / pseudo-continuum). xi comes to 5892.0 angstrom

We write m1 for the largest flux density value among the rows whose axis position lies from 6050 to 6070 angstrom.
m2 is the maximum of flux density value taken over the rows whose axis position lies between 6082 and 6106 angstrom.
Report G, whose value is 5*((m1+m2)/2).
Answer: 957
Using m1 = 190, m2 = 192.8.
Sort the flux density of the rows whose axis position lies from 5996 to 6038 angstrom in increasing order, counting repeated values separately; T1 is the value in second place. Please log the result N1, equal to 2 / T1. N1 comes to 0.0115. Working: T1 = 173.2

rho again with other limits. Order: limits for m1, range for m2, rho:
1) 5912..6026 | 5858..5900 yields 11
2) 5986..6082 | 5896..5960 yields 6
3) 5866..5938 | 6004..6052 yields -7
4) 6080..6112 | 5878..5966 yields 5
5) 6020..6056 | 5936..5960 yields 9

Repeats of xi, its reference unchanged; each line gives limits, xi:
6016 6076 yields 6060.0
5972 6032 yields 6003.0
